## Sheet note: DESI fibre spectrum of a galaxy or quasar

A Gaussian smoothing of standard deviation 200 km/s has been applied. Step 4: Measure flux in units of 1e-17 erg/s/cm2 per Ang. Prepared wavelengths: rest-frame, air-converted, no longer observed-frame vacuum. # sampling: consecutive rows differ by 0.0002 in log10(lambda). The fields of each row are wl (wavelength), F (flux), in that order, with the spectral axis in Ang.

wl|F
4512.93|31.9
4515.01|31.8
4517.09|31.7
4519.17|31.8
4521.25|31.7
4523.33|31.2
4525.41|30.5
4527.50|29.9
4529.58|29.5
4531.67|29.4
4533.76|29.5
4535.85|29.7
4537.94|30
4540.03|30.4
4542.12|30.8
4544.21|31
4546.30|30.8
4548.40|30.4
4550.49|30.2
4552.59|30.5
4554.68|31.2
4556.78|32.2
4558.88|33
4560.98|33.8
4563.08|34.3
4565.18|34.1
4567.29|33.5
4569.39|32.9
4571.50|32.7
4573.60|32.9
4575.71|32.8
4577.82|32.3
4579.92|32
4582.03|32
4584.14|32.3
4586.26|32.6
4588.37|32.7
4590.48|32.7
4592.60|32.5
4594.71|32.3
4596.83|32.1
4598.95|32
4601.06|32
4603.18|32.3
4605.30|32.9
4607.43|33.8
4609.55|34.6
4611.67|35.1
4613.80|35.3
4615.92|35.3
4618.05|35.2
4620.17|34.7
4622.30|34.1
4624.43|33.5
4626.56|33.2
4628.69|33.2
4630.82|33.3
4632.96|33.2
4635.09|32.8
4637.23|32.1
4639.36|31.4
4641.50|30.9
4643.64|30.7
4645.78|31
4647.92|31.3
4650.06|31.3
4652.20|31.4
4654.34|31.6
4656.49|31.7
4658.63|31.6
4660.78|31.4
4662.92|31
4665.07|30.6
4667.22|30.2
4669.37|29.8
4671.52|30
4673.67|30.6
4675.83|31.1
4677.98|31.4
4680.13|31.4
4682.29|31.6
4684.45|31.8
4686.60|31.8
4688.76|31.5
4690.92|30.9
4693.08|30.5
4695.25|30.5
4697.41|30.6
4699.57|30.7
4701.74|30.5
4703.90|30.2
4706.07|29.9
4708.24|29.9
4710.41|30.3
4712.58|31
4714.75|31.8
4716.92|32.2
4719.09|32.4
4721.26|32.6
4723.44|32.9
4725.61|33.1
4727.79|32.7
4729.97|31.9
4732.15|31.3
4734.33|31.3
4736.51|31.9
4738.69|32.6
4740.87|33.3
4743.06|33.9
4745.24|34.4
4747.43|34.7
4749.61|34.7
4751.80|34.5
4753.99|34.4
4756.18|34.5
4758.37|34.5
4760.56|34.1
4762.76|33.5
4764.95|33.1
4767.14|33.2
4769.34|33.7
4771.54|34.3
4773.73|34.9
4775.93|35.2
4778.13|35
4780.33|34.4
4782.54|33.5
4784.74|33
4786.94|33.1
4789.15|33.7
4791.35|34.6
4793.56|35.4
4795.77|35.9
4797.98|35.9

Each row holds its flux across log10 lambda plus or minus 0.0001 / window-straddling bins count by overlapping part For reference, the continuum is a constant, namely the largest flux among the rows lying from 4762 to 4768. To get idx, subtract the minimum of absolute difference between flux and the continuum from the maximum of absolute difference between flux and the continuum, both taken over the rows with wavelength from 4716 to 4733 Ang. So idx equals 1.8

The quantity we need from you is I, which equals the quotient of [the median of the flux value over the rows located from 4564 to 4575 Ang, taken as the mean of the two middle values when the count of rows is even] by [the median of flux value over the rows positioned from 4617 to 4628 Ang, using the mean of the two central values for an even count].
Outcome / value 0.96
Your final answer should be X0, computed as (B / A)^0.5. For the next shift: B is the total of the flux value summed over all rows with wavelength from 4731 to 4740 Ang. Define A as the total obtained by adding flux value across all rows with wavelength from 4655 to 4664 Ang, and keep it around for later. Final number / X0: 1.01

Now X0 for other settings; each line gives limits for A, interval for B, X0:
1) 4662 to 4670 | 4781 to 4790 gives 1.05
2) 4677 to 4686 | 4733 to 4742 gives 1.01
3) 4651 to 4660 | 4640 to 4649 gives 0.99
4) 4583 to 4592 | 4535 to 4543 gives 0.96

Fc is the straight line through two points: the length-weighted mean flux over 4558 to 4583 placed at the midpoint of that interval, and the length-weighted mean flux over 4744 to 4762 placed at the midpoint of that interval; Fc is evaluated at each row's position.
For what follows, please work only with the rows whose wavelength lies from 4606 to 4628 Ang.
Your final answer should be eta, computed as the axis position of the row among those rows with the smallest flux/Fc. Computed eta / 4626.56 Ang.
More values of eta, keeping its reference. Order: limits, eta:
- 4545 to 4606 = 4550.49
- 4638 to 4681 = 4669.37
